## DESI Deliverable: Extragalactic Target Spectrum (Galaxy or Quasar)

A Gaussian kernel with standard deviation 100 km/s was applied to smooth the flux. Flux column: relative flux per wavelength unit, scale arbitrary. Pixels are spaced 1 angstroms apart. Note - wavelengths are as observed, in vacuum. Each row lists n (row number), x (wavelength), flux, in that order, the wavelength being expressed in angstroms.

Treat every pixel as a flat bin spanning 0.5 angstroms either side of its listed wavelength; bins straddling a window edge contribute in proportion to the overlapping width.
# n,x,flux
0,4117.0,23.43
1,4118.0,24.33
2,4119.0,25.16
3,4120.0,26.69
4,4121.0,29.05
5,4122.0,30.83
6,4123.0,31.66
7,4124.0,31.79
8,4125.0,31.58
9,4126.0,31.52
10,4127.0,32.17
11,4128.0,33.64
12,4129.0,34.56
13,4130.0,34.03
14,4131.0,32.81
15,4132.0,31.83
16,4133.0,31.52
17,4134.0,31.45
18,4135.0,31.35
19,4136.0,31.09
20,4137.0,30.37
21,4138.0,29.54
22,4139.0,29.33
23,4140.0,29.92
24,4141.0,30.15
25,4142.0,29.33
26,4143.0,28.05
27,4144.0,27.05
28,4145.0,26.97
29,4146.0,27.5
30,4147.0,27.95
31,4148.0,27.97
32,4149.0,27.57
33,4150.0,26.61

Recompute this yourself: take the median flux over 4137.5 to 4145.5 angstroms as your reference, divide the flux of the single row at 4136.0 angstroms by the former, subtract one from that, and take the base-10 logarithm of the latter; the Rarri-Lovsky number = -1.22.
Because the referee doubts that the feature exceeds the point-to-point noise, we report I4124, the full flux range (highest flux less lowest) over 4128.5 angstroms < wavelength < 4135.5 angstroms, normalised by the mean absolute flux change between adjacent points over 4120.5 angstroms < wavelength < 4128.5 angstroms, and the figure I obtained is 4.4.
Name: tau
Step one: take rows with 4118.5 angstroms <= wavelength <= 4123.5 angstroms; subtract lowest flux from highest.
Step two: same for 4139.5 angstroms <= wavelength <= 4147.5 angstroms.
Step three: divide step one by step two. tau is 2.0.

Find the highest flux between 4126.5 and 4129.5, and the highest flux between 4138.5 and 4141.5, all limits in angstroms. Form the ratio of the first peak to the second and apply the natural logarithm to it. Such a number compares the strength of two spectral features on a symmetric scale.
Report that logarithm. 0.137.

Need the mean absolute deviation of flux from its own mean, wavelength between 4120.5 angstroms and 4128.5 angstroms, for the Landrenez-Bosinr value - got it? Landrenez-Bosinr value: 0.80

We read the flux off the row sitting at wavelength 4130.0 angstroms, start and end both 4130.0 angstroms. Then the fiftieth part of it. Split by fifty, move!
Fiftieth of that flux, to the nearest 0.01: 0.68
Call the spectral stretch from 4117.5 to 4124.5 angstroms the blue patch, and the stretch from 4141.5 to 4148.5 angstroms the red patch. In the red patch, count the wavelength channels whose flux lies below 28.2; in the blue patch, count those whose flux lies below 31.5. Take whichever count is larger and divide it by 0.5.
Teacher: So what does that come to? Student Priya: 12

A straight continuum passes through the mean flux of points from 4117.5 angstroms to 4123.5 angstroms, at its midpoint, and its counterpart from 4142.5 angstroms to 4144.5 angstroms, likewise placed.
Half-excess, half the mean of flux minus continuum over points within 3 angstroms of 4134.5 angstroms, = 1.8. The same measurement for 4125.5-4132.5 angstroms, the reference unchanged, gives 2.6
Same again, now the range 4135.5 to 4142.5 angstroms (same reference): 1.2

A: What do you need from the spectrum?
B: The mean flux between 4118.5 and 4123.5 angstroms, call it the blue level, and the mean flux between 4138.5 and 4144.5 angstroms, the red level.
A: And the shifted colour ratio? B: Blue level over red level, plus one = 1.99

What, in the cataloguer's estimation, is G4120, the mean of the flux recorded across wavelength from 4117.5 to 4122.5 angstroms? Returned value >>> 27.2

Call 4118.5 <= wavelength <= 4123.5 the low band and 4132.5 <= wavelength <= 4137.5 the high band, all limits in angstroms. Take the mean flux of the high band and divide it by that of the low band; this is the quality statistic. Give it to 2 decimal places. 1.09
